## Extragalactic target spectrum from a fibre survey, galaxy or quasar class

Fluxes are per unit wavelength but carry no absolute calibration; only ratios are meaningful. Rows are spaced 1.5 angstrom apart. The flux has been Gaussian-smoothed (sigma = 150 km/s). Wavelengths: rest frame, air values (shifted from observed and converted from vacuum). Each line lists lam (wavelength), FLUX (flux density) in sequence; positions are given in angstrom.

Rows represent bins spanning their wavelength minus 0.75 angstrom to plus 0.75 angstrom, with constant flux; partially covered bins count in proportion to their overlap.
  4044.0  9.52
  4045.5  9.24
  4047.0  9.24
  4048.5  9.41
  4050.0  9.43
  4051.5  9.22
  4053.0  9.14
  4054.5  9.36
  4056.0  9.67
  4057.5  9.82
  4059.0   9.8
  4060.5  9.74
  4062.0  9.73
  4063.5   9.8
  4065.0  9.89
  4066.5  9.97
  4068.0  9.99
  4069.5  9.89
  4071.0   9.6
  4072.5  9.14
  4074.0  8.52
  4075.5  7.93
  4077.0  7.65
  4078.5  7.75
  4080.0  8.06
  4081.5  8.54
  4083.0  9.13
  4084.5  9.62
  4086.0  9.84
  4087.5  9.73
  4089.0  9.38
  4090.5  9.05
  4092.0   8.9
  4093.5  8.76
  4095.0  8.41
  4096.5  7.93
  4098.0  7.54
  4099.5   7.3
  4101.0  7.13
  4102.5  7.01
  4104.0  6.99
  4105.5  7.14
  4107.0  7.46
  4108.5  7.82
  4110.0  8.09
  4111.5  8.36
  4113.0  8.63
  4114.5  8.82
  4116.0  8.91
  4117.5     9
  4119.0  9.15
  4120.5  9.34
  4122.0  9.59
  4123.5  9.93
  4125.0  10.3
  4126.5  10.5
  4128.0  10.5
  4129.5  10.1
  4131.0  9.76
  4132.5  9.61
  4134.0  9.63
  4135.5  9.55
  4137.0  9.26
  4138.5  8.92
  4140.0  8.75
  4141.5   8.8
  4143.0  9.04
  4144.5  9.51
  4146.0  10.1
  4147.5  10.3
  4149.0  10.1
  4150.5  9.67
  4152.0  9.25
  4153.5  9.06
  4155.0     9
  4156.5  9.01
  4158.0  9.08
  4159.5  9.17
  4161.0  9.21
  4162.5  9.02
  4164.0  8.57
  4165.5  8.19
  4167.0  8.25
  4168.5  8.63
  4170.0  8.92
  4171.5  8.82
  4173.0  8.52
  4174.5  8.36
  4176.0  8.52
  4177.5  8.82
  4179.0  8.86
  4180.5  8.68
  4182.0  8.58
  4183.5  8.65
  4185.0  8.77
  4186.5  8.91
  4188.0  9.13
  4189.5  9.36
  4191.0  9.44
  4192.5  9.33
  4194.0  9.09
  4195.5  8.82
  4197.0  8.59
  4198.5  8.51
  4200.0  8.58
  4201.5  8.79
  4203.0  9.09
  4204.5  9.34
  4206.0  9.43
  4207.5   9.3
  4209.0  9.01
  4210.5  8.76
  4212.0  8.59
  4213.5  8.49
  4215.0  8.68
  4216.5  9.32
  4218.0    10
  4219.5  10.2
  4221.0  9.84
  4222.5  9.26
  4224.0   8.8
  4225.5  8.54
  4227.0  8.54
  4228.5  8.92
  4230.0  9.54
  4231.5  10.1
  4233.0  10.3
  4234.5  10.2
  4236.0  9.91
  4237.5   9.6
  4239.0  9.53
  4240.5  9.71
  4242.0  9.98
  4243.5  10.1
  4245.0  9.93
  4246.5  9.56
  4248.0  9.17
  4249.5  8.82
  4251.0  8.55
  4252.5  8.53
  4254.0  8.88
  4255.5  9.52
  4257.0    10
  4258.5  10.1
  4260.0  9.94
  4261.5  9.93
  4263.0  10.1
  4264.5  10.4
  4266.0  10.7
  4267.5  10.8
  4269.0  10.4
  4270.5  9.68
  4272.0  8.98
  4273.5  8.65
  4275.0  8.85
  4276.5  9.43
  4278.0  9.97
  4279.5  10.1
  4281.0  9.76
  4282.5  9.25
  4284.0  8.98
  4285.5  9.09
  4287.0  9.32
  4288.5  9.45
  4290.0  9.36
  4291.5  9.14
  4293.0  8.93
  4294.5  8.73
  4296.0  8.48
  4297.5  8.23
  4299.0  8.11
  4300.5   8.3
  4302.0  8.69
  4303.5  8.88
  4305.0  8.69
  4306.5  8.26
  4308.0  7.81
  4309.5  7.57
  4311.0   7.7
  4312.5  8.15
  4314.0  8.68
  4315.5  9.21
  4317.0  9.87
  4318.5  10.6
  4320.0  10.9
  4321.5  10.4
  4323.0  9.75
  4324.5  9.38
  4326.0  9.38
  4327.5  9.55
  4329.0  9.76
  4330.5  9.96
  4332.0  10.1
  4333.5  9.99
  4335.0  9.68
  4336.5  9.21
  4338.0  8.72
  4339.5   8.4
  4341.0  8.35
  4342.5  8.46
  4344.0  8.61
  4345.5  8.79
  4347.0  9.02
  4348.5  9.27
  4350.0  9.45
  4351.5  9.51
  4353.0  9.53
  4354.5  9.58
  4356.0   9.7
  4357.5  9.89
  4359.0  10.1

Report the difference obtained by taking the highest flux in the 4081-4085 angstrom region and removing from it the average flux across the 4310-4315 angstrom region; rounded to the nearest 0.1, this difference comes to 1.4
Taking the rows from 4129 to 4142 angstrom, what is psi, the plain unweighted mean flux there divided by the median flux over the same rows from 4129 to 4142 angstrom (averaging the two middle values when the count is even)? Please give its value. 0.98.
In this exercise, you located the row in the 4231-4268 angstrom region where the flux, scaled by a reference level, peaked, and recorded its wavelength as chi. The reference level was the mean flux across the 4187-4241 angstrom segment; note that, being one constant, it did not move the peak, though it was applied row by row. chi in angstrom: 4267.5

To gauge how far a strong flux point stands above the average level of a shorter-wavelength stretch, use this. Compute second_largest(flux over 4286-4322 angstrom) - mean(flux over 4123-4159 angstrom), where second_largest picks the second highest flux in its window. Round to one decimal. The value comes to 1.0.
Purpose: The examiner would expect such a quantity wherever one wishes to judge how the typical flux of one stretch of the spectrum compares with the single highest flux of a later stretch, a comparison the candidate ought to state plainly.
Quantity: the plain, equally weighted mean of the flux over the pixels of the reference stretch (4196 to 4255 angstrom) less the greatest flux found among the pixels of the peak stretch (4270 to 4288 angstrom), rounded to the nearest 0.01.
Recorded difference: -0.84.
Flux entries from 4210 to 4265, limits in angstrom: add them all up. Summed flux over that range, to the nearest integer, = 350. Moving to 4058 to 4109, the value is 295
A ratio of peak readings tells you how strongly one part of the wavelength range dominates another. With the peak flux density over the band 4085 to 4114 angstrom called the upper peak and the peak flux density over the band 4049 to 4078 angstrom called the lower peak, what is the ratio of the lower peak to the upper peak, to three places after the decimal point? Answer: 1.015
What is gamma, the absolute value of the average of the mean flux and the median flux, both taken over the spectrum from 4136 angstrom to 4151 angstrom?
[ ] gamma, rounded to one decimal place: 9.4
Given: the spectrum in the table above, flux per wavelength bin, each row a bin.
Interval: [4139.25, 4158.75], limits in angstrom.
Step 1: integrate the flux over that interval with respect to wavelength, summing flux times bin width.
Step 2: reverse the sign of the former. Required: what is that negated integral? -183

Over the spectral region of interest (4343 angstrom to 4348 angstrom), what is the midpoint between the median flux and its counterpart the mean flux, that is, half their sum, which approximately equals 8.8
